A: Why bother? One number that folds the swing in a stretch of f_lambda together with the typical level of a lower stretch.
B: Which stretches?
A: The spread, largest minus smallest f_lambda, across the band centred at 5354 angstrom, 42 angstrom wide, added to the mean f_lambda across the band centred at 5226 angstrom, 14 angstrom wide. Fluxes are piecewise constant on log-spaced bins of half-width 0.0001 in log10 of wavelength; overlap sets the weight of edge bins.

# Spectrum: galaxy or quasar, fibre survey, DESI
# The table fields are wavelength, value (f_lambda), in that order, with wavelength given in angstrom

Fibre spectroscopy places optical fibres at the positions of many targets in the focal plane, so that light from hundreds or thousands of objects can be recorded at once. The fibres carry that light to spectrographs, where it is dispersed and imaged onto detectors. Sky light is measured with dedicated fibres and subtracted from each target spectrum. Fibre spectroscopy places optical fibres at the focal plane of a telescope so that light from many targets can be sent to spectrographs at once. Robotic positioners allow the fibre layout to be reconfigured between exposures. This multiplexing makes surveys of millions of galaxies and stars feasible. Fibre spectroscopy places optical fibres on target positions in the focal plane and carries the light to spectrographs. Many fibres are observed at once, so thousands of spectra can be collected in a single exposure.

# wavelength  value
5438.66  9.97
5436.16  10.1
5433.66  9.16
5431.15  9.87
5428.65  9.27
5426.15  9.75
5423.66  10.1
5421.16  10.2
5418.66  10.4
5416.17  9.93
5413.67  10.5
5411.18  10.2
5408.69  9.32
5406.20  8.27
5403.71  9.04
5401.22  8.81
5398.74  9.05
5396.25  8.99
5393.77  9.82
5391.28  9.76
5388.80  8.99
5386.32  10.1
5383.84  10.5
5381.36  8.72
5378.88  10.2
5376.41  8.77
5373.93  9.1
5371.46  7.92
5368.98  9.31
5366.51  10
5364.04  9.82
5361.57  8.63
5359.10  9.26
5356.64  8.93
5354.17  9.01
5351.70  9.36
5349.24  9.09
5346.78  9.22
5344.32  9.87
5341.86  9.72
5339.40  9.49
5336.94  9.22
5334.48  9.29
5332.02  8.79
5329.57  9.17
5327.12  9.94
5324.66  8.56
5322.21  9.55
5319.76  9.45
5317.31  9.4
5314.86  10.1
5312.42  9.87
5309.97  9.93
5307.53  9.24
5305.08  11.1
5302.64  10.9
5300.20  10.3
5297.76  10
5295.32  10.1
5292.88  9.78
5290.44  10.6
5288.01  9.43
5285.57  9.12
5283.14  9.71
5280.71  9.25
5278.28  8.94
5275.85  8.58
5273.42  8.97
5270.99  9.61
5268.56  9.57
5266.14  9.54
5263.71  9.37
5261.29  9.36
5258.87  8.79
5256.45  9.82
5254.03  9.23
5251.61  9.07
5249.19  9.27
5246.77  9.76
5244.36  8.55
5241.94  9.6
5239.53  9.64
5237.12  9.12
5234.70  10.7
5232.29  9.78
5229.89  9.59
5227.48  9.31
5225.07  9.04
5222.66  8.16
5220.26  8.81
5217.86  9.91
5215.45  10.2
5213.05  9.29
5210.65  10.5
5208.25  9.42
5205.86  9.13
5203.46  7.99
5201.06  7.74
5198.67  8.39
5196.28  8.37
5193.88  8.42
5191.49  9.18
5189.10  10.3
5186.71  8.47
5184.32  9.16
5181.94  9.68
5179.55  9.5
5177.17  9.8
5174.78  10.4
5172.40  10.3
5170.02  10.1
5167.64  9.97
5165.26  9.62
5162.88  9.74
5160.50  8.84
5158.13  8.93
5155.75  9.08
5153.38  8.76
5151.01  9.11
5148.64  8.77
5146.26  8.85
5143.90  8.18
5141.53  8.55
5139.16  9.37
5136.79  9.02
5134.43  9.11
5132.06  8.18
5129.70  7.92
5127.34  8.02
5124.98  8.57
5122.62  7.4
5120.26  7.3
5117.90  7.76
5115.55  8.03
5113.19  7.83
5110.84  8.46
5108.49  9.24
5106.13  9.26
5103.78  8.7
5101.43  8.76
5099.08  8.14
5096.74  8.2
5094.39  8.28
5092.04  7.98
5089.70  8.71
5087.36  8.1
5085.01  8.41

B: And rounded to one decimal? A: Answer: 11.2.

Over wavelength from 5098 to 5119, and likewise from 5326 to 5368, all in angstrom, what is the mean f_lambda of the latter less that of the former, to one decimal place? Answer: 0.9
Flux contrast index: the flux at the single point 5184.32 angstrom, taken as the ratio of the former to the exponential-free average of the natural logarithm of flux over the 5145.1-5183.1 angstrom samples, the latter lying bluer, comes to 4.08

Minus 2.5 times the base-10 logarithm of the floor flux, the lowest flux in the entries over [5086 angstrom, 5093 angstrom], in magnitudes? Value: -2.26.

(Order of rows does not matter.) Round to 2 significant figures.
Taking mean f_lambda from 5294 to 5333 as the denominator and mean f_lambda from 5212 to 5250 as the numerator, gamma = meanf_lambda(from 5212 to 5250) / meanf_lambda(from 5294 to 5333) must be 0.96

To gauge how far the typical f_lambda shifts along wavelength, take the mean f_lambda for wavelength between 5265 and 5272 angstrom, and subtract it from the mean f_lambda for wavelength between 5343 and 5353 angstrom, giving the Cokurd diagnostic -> -0.19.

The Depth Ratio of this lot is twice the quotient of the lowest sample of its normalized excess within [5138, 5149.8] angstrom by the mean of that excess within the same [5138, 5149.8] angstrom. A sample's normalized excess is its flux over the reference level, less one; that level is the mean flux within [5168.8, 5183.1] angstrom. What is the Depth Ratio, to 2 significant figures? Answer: 2.9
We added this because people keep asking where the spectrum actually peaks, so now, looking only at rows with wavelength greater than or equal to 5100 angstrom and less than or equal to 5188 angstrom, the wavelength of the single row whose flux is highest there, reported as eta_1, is 5174.78 angstrom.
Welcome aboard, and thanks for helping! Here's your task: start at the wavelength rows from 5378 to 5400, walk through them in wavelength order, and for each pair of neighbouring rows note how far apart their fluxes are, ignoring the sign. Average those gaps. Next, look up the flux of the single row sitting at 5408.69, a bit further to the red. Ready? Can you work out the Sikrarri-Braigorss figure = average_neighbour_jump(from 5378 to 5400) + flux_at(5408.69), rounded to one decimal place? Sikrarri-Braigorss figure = 10.1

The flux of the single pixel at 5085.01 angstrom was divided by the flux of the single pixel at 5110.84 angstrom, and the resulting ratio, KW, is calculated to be 0.99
